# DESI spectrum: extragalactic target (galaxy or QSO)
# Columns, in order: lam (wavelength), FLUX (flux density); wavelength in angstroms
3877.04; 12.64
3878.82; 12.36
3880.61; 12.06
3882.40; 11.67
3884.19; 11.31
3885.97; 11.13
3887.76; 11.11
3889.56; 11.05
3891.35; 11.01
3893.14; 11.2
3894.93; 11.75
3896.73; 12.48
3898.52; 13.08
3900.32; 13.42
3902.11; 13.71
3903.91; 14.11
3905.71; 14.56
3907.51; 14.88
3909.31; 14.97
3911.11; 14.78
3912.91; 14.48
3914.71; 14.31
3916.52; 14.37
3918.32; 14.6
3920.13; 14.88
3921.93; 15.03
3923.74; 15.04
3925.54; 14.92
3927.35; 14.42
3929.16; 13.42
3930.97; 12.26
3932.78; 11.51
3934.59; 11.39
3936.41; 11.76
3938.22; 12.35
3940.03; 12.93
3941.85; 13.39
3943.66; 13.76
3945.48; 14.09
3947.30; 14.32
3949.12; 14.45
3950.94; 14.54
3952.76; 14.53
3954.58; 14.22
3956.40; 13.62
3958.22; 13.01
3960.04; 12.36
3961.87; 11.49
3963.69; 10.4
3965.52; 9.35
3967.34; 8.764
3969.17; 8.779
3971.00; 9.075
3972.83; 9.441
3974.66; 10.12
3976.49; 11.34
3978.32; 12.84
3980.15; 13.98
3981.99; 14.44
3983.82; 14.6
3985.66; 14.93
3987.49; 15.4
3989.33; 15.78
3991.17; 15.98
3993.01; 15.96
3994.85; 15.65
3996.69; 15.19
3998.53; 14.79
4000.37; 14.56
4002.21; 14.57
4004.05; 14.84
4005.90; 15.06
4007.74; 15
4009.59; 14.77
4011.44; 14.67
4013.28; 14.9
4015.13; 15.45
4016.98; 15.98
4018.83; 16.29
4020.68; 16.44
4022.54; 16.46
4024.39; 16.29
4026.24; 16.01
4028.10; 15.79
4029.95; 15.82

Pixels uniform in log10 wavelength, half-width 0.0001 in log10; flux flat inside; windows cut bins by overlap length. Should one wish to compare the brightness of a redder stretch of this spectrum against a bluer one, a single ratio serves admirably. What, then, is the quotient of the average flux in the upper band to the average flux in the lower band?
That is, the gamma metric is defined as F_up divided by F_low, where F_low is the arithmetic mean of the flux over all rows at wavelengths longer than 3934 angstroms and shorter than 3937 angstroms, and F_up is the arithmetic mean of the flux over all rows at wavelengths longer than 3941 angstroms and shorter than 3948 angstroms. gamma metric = 1.20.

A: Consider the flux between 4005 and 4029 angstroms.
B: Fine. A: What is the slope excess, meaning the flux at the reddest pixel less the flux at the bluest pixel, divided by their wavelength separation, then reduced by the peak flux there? -16.4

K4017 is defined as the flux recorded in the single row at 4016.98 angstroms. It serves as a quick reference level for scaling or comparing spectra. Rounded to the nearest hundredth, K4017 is 15.98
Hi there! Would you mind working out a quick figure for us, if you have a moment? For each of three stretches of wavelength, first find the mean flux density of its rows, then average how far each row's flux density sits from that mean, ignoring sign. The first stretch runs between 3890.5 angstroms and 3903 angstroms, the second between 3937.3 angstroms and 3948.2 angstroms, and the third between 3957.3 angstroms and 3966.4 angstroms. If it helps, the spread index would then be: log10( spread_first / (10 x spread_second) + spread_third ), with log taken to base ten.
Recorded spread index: 0.12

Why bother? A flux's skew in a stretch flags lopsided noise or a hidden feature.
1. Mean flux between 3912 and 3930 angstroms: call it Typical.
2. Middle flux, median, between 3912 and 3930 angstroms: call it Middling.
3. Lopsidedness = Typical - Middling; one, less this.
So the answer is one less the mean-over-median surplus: 0.99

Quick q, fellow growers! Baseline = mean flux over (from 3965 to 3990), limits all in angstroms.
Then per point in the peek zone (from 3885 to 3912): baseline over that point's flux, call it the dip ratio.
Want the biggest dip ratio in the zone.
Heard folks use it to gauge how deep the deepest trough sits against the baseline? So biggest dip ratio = 1.1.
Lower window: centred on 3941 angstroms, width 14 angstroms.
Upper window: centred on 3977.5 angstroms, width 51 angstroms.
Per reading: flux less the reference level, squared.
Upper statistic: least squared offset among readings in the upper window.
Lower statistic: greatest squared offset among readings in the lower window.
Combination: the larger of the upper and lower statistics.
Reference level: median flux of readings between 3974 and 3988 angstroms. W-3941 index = 8.0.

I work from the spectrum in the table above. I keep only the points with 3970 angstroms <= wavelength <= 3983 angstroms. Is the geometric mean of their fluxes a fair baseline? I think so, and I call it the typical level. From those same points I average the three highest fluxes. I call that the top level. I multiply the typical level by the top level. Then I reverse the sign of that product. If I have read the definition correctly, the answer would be -157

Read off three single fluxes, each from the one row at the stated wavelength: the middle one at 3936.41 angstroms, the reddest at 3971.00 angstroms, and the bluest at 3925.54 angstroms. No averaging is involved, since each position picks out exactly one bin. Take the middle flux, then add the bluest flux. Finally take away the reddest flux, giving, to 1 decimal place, 17.6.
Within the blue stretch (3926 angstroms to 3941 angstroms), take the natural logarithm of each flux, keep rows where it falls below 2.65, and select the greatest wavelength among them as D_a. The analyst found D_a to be 3940.03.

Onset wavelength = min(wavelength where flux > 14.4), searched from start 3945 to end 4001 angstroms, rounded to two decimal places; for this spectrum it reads 3949.12 angstroms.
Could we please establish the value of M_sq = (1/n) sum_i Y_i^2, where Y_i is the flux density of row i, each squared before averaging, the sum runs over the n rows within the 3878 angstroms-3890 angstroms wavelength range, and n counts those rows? 133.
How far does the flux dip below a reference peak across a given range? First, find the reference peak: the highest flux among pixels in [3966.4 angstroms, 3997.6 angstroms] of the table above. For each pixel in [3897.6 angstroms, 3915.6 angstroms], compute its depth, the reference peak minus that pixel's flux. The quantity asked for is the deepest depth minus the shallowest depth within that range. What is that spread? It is 1.9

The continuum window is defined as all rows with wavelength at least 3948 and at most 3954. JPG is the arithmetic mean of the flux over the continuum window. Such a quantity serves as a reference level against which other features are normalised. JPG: 14.5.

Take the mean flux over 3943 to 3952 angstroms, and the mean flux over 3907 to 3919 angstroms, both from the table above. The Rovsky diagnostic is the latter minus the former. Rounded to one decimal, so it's 0.4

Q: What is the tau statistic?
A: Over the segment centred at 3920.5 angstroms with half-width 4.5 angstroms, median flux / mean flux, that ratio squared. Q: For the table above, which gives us 1.01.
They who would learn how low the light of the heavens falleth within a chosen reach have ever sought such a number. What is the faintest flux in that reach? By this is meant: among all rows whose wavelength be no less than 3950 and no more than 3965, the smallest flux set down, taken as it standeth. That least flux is 10.4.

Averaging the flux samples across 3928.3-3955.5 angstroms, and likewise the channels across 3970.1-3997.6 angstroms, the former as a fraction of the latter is 0.97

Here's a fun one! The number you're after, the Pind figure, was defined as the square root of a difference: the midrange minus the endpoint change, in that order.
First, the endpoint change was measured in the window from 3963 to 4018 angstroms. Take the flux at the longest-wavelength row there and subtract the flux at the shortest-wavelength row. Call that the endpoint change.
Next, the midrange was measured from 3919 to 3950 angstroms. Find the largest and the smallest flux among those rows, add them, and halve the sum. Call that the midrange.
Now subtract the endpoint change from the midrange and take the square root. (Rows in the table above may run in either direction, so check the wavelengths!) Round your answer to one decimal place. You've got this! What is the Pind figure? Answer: 2.8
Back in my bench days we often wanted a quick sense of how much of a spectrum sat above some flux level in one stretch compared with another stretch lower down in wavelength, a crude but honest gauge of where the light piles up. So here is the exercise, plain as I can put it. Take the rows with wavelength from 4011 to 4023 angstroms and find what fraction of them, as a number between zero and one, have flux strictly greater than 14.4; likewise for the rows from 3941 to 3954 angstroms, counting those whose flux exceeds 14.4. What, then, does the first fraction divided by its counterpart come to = 2.3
